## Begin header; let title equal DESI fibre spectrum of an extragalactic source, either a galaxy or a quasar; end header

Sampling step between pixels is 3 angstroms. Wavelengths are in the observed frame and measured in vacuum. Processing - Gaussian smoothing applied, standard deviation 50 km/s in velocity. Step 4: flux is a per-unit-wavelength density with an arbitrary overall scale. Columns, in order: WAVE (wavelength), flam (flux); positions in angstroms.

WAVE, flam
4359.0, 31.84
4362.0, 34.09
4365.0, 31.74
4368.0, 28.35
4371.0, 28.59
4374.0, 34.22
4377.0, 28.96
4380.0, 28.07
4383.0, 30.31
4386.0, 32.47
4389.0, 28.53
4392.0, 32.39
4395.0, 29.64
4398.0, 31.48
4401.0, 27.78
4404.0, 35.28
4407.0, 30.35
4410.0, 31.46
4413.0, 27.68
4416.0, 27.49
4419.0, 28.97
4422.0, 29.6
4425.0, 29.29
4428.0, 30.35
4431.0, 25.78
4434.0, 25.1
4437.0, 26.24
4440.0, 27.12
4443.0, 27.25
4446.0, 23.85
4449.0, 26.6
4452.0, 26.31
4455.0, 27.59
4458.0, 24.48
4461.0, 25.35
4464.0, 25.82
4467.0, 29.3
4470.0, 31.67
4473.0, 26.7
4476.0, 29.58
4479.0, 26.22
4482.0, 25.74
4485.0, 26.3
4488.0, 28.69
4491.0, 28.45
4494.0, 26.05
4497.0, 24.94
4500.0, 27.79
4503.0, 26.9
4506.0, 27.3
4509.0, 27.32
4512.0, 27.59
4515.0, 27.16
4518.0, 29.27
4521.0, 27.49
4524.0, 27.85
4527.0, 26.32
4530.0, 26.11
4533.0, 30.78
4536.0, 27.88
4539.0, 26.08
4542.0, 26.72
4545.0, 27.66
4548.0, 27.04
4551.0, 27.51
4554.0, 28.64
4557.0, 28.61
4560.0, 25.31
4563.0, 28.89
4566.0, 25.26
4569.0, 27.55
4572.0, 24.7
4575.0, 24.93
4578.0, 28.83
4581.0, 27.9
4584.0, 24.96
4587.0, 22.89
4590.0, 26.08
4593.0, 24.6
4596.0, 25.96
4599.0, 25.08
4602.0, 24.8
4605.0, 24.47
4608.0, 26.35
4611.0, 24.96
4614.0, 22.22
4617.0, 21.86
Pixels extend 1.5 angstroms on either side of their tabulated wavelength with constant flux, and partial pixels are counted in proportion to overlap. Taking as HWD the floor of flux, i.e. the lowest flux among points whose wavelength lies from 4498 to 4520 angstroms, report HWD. 26.9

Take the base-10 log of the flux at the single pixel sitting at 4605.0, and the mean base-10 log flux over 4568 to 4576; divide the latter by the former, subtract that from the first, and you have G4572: 0.37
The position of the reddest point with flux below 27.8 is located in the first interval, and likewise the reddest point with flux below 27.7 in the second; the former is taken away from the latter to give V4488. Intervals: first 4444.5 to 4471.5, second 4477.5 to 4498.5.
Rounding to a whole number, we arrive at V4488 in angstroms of 33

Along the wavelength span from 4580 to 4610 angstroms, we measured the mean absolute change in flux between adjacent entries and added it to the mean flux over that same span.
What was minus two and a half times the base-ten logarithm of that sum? -3.57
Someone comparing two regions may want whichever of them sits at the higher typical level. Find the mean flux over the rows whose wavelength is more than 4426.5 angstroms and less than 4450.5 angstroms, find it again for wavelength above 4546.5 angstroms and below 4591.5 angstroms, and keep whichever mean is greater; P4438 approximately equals 26.61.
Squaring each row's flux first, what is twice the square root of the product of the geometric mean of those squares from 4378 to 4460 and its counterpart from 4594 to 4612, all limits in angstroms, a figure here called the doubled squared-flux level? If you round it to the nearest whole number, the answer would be 1438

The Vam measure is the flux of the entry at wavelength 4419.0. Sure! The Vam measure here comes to 28.97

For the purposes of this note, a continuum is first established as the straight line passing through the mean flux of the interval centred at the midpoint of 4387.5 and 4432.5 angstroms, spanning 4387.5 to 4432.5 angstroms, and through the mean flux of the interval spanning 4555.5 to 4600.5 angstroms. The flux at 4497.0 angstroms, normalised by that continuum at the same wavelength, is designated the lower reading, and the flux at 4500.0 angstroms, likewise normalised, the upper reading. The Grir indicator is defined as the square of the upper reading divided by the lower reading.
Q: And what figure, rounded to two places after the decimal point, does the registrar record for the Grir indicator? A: 1.12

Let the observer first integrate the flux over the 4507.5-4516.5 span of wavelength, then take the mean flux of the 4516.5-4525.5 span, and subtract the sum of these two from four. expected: -270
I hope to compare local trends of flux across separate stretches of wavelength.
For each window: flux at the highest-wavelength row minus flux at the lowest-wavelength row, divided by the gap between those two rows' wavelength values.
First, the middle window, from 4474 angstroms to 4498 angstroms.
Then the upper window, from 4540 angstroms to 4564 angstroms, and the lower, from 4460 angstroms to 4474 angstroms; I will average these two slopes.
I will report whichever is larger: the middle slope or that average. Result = 0.11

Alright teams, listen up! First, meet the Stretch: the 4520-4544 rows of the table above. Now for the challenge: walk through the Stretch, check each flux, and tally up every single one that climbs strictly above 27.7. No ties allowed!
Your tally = 3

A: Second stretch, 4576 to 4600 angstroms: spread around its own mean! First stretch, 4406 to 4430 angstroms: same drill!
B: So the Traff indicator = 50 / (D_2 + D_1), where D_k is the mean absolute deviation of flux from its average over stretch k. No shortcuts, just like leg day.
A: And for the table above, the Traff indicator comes 20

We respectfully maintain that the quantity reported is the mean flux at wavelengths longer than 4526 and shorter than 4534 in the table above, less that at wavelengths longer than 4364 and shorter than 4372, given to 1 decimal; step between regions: -1.8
